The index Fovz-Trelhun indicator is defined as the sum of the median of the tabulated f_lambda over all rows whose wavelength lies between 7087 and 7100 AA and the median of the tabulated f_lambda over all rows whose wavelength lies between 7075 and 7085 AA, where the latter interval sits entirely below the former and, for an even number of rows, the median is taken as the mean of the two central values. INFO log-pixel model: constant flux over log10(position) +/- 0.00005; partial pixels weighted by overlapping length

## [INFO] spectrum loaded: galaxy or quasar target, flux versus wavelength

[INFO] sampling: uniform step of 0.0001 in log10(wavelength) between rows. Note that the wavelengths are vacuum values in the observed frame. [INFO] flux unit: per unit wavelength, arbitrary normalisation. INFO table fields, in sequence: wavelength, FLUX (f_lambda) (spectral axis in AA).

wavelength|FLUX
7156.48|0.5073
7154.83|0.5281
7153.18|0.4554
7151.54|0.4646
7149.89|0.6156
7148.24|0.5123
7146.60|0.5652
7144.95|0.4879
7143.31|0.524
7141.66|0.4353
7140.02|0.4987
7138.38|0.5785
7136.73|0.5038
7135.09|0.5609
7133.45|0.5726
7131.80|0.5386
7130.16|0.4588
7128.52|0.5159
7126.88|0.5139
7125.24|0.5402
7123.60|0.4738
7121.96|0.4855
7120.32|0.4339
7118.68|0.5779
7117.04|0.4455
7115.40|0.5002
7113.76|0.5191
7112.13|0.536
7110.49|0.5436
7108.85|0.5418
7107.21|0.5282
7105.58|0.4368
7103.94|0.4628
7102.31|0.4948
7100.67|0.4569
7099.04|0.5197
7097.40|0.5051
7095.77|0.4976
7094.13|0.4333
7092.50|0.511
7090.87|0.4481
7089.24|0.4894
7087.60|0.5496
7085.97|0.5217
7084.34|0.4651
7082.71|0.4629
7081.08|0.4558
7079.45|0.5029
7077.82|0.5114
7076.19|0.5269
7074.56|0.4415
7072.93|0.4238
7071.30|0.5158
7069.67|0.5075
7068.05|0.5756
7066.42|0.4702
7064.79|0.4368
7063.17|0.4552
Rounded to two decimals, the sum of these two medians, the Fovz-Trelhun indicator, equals 0.99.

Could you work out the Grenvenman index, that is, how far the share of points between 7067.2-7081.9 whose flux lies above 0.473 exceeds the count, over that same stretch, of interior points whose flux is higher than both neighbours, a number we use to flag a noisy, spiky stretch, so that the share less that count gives -1.3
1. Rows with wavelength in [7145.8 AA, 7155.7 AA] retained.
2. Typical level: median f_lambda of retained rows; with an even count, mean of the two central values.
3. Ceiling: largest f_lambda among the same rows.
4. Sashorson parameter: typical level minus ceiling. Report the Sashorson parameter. -0.10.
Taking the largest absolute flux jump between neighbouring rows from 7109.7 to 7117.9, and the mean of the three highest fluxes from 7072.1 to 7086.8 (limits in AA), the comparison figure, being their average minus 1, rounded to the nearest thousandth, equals -0.713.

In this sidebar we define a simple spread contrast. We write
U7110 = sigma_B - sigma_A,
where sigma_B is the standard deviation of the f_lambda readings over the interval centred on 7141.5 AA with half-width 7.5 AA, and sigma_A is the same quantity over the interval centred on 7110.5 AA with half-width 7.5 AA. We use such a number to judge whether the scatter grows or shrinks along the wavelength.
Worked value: 0.002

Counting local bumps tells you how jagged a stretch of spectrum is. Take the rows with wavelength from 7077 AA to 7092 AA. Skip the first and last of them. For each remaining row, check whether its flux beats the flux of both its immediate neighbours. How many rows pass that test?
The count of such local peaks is 1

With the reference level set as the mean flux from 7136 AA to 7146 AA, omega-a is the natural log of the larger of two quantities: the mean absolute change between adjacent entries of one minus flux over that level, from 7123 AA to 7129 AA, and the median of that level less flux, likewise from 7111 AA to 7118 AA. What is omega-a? -2.8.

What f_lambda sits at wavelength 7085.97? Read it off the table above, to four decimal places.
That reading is 0.5217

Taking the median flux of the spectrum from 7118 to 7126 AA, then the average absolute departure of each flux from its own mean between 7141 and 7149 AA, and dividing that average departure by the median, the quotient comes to 0.071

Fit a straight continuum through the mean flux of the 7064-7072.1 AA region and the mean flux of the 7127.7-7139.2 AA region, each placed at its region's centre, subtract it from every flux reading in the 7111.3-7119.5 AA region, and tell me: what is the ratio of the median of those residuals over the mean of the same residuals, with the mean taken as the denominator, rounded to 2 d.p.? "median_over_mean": 0.50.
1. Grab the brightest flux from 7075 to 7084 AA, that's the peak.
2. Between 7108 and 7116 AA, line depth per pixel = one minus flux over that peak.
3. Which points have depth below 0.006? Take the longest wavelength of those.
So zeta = 7112.13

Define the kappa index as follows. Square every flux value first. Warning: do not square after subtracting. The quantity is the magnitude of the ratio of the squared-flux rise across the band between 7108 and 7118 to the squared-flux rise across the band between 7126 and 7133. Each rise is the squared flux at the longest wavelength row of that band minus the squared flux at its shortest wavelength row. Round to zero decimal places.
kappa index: 4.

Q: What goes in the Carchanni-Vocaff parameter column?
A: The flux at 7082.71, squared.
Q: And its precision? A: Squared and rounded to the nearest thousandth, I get 0.214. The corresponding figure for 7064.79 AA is 0.191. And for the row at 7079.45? 0.253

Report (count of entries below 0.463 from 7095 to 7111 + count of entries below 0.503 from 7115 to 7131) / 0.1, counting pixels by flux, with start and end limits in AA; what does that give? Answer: 90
